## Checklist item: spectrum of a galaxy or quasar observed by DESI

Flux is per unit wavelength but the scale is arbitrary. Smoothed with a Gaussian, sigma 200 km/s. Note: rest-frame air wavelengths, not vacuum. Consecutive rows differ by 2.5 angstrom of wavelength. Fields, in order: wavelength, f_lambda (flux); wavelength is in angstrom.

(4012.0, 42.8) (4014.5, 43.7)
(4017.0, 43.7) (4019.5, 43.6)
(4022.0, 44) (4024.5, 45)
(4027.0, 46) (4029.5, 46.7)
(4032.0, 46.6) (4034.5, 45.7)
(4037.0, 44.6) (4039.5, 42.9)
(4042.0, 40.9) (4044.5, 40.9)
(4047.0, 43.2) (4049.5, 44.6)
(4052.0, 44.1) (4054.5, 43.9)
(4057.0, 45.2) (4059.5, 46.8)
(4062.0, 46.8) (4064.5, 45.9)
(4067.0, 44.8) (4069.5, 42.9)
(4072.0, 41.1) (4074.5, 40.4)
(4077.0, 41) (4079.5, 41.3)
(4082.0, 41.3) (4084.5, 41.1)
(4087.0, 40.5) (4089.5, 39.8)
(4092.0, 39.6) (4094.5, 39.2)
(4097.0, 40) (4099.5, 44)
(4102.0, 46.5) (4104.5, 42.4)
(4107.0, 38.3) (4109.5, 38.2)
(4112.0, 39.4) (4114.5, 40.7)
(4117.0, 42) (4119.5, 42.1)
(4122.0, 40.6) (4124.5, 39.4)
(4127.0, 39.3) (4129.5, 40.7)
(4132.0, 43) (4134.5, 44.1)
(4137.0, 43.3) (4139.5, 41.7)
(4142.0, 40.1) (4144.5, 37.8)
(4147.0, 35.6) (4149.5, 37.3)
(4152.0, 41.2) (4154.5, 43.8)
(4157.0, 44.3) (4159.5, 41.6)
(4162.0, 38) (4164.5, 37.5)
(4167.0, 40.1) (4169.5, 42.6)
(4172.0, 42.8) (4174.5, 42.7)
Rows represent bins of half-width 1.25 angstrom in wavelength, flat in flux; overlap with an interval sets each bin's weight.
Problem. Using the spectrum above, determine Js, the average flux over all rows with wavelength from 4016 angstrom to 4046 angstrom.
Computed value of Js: 44.2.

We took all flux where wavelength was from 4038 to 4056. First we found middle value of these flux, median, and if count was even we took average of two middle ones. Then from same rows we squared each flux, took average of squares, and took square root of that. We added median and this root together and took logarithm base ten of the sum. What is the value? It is 1.94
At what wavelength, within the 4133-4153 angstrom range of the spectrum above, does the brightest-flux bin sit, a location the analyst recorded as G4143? 4134.5 angstrom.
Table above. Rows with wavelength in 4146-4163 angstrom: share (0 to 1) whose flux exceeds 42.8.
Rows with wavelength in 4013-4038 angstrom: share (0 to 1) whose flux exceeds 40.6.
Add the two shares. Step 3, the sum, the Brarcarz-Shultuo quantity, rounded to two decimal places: 1.29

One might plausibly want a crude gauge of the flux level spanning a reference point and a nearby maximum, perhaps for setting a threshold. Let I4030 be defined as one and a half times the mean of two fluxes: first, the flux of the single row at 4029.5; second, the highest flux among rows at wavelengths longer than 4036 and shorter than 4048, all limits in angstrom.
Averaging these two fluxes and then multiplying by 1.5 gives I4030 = 68.5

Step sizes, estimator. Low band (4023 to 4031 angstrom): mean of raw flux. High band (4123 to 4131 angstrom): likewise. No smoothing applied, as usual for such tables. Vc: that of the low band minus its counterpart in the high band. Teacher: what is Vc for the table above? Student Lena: 6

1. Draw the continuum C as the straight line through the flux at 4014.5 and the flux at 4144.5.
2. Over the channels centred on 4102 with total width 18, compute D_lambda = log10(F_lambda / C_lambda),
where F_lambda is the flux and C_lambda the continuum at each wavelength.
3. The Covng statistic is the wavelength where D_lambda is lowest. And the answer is 4107.0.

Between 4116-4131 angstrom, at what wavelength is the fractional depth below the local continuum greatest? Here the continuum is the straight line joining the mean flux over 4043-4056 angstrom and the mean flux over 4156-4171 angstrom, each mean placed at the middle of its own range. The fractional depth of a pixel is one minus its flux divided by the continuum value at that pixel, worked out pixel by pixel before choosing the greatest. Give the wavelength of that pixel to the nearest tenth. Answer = 4127.0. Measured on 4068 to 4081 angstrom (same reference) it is 4074.5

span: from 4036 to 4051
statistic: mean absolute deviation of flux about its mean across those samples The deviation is 1.30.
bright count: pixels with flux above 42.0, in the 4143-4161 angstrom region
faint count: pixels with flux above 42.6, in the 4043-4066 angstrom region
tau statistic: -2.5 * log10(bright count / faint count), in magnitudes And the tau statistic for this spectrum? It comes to 1.5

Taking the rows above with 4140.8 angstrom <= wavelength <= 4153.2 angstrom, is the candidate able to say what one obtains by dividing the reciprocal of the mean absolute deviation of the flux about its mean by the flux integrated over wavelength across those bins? 0.0012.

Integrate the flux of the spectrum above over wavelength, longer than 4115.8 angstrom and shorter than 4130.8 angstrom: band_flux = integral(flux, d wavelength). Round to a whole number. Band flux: 610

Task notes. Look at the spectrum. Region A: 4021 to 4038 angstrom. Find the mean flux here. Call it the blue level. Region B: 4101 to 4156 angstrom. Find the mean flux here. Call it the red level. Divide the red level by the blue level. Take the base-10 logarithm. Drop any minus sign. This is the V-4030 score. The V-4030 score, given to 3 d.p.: 0.048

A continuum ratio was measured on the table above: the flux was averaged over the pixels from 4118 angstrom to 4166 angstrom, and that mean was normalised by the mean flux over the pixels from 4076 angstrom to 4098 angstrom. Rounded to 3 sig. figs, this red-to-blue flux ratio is 1.00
